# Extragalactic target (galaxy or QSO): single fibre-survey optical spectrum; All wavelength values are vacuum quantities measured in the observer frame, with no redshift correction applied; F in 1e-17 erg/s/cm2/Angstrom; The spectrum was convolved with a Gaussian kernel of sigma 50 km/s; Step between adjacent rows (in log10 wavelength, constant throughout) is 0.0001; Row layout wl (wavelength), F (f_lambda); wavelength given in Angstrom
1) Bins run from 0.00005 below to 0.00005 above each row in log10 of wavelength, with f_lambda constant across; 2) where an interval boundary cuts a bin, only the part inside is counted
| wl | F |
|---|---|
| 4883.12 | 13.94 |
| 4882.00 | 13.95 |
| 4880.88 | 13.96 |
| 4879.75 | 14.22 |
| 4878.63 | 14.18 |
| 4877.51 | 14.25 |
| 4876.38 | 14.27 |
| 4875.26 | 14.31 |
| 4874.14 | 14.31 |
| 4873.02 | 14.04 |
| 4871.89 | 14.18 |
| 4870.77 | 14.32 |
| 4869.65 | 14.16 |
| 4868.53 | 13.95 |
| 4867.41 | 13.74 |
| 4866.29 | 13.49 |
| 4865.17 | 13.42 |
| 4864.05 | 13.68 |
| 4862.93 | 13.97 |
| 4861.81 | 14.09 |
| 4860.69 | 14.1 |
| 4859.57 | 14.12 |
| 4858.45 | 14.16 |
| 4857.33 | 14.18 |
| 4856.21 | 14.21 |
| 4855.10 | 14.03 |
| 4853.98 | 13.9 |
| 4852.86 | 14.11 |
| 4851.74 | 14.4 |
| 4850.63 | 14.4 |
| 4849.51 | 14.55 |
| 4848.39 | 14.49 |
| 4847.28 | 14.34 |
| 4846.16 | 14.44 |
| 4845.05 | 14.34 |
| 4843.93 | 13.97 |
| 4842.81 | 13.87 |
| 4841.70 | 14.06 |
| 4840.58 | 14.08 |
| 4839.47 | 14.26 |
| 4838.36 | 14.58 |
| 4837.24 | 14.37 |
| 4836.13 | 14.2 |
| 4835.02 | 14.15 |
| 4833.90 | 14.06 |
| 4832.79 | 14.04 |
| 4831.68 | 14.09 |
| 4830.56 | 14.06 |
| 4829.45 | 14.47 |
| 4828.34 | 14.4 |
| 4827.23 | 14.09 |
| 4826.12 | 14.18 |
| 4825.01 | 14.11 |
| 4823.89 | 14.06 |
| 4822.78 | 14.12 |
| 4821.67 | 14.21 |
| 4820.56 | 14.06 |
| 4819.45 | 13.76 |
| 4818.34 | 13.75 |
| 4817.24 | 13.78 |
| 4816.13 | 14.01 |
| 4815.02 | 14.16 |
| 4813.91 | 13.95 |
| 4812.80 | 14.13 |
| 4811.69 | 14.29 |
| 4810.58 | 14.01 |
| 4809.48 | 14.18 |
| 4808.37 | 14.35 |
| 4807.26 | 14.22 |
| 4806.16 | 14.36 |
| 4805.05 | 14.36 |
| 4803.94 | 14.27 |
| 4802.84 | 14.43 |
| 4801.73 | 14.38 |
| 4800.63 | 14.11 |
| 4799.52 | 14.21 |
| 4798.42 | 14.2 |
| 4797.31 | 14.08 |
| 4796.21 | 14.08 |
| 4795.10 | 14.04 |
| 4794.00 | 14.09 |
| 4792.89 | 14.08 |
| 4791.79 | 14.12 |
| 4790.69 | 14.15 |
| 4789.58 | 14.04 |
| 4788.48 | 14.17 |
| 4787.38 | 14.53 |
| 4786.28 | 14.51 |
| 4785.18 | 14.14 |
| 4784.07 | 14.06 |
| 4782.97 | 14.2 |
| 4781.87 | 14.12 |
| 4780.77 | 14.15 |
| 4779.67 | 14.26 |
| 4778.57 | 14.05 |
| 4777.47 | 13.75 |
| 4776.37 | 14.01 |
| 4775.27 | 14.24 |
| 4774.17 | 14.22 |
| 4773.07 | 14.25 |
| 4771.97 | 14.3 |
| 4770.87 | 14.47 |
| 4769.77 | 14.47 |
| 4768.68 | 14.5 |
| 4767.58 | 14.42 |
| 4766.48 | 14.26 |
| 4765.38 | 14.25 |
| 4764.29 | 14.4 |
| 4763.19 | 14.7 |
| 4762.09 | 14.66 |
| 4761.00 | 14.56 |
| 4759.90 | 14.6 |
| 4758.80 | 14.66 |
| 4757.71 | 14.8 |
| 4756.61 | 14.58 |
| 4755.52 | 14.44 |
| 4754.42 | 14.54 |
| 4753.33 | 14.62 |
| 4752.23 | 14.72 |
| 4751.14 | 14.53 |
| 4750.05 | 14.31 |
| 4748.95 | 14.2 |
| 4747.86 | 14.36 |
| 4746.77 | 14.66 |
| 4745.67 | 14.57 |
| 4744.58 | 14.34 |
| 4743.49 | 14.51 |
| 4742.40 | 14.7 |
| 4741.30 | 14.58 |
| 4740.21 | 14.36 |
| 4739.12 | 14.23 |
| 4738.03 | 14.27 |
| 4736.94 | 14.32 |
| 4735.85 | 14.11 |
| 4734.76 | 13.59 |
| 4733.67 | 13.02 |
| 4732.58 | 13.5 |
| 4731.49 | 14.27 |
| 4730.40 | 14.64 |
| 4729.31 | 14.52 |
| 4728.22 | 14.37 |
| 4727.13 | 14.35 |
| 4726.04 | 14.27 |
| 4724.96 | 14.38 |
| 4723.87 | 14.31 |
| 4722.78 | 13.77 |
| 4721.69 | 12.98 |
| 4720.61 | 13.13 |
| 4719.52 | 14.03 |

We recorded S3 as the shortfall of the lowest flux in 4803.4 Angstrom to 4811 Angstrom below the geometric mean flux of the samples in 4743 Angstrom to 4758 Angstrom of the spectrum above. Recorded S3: 0.50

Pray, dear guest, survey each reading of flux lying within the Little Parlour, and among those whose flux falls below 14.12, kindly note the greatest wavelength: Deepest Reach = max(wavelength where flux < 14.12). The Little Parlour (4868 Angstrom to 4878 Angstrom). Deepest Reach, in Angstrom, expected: 4873.02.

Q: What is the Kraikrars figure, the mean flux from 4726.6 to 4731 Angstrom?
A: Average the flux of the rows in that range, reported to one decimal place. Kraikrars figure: 14.5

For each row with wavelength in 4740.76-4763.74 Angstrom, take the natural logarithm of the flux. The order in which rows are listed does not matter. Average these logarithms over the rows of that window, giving 2.68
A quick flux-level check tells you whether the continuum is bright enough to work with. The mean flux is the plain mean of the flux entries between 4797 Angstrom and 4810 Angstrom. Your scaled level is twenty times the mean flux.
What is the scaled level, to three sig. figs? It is 285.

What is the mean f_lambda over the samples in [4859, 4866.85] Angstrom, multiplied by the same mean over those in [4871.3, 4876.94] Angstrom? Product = 197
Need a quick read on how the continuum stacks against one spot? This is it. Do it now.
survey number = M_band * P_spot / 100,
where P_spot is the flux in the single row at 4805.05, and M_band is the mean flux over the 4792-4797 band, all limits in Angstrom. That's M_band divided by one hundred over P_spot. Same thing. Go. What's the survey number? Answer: 2.02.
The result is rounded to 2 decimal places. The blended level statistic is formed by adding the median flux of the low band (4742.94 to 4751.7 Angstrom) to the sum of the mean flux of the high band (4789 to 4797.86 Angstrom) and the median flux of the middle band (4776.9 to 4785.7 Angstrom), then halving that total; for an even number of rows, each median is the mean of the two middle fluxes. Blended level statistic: 21.32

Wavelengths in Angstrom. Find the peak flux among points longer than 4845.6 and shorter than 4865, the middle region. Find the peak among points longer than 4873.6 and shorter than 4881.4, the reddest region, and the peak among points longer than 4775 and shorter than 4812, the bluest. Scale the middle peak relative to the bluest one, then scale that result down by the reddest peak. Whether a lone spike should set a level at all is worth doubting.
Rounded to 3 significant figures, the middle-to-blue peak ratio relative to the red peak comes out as 0.0700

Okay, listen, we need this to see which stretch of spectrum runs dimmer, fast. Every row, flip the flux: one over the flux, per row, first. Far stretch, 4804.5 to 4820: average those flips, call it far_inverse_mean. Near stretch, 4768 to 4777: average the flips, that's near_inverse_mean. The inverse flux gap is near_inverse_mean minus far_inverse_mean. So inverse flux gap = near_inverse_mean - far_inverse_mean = -0.0011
